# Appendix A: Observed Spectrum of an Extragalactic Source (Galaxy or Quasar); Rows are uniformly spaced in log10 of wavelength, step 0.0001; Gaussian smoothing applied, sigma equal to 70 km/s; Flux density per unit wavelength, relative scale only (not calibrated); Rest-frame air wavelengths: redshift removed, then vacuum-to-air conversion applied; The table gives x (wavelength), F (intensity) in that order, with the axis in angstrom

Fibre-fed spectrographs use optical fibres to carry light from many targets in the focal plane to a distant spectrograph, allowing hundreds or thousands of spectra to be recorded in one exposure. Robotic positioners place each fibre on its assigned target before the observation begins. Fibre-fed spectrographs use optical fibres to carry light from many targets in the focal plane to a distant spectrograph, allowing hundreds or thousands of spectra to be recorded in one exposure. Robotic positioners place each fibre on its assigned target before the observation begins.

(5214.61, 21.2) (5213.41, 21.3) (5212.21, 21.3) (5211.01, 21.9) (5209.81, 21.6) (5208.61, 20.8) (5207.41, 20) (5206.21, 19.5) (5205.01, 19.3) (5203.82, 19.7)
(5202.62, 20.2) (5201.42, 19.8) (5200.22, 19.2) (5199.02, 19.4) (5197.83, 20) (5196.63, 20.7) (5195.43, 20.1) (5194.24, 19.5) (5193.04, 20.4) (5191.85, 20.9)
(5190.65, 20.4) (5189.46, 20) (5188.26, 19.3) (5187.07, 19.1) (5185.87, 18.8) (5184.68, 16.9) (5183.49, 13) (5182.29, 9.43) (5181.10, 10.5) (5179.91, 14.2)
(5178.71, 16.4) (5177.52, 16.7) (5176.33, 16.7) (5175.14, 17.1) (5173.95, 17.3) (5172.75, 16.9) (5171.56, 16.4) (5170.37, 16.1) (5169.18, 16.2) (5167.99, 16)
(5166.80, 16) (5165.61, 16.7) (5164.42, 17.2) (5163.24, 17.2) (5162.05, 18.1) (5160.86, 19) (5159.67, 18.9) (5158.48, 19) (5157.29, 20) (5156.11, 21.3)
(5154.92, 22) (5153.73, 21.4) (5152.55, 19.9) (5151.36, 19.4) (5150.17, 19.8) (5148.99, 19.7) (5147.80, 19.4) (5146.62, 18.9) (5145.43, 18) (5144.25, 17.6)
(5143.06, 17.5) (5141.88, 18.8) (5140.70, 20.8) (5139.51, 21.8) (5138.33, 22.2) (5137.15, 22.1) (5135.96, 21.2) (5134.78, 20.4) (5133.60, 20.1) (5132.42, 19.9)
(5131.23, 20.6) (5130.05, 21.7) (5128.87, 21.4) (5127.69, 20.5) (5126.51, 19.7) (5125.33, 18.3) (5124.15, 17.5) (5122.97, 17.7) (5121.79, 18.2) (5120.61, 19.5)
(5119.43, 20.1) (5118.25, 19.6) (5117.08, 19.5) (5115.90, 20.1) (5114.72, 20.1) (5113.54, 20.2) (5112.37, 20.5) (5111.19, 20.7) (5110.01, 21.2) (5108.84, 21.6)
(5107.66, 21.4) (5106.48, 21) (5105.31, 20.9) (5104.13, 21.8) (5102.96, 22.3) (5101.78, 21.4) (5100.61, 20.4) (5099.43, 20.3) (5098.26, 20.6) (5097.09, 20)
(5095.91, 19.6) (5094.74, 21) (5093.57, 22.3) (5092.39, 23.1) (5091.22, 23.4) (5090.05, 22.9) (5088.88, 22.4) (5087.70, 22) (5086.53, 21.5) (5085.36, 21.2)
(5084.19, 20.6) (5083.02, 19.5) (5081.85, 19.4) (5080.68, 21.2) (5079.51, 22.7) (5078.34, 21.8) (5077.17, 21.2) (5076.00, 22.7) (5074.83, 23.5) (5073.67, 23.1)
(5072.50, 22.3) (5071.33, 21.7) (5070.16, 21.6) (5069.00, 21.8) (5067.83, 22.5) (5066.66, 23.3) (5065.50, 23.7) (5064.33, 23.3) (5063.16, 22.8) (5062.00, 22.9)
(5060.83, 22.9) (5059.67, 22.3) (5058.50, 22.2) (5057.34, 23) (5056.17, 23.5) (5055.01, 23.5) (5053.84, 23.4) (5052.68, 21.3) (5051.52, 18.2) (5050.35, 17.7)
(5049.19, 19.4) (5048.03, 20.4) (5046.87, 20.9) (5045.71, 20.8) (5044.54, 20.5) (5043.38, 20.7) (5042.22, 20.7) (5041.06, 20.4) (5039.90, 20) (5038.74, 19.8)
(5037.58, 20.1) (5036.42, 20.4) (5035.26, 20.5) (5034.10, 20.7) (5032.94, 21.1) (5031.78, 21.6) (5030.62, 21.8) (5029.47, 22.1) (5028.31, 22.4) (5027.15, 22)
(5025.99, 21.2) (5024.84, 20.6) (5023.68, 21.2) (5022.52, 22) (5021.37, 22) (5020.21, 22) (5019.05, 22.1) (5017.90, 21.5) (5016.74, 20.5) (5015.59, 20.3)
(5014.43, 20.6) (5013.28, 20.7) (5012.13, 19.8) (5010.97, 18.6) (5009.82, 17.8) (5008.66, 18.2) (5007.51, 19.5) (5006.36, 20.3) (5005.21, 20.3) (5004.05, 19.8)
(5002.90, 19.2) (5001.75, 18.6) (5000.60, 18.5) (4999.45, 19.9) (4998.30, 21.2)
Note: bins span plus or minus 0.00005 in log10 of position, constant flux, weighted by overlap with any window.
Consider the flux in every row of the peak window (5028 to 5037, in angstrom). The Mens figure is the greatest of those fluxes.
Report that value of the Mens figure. 22.4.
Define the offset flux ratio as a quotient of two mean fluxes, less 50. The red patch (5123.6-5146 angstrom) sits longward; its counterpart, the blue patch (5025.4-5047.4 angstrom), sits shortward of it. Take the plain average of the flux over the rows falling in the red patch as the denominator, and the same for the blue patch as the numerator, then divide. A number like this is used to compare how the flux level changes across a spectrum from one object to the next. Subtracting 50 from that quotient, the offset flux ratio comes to -49.0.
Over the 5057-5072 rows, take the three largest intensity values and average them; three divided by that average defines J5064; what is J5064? 0.128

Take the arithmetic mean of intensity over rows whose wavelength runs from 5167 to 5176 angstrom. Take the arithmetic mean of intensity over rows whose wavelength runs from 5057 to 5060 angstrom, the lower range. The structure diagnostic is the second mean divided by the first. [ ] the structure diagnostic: 1.36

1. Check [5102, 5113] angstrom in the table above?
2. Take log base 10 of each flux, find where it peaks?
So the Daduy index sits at 5102.96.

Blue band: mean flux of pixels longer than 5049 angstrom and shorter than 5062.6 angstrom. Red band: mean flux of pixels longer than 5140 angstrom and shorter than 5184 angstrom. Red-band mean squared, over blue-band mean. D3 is 14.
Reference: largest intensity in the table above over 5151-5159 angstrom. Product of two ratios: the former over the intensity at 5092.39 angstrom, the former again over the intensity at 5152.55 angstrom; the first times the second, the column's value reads 1.05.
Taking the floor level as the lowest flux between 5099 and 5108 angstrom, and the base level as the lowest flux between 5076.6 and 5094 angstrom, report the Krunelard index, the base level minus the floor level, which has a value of -0.90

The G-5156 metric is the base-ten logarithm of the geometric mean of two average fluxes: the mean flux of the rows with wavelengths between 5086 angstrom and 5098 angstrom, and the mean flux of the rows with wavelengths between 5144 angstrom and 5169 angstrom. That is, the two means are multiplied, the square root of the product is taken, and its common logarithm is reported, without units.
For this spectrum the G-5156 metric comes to 1.31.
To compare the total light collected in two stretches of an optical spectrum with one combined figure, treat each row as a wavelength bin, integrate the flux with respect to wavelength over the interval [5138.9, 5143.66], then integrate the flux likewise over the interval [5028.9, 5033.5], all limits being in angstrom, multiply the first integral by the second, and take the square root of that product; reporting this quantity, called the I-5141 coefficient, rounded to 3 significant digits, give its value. 96.8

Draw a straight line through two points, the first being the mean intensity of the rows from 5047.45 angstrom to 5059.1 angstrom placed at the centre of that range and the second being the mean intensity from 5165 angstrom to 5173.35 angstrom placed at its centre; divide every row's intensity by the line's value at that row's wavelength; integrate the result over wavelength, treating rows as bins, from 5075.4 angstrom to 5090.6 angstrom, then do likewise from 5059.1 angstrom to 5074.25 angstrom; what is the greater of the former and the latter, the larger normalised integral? 16.6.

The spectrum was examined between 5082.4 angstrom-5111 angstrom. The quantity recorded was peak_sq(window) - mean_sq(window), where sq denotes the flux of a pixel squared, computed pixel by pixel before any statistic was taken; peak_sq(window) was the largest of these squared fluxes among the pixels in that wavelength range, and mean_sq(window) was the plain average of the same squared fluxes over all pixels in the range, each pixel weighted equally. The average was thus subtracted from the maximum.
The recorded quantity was 91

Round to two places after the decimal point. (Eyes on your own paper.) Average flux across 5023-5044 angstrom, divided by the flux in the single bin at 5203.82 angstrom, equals 1.06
